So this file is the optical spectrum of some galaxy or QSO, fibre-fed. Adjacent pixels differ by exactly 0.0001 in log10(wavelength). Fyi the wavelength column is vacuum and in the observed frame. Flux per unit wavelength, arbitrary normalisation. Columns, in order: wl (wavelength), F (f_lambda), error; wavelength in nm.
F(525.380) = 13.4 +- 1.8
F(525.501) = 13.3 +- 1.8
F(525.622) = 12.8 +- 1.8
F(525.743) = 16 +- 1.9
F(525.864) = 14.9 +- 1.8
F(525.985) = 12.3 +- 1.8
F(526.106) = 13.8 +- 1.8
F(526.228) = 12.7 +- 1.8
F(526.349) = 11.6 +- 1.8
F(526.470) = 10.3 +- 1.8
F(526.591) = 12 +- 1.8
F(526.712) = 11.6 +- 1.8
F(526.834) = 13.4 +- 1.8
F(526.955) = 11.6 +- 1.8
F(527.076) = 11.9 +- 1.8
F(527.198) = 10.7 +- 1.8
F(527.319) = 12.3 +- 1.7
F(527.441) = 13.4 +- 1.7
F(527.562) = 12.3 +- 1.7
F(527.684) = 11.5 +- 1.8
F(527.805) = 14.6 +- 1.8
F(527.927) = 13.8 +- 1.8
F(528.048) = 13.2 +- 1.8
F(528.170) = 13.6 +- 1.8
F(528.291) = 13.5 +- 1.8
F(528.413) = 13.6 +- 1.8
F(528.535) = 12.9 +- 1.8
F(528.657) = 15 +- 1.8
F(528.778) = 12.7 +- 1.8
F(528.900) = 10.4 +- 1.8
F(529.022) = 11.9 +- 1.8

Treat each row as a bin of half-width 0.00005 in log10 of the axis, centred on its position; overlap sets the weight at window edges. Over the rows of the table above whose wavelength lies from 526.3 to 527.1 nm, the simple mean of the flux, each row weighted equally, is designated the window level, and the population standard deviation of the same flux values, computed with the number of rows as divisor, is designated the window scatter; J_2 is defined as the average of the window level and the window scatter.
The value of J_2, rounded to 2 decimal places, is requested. 6.31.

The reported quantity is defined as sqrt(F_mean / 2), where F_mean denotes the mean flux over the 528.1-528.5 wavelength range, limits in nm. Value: 2.60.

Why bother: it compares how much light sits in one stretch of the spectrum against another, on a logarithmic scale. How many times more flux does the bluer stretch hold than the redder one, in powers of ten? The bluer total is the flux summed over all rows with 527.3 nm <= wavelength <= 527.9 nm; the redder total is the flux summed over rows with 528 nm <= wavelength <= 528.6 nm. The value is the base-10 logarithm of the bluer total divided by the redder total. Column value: -0.02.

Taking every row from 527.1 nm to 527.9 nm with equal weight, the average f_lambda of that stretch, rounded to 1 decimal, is 12.5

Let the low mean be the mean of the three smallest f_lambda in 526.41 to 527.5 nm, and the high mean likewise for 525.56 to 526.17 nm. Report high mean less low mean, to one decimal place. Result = 2.1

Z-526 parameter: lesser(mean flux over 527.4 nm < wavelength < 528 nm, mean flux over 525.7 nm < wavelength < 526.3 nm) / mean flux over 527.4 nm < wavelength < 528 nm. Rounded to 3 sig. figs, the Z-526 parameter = 1.00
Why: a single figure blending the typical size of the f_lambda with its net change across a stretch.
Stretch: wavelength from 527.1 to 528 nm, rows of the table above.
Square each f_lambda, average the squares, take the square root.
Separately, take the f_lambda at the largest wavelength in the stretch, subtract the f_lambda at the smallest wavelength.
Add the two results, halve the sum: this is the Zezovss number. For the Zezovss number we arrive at 7.9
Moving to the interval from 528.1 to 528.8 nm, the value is 6.3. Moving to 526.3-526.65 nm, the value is 5.9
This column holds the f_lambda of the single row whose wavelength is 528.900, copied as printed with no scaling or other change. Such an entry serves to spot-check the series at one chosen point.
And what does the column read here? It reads 10.4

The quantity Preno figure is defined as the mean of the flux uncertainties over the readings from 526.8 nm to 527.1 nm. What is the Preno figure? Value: 1.80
